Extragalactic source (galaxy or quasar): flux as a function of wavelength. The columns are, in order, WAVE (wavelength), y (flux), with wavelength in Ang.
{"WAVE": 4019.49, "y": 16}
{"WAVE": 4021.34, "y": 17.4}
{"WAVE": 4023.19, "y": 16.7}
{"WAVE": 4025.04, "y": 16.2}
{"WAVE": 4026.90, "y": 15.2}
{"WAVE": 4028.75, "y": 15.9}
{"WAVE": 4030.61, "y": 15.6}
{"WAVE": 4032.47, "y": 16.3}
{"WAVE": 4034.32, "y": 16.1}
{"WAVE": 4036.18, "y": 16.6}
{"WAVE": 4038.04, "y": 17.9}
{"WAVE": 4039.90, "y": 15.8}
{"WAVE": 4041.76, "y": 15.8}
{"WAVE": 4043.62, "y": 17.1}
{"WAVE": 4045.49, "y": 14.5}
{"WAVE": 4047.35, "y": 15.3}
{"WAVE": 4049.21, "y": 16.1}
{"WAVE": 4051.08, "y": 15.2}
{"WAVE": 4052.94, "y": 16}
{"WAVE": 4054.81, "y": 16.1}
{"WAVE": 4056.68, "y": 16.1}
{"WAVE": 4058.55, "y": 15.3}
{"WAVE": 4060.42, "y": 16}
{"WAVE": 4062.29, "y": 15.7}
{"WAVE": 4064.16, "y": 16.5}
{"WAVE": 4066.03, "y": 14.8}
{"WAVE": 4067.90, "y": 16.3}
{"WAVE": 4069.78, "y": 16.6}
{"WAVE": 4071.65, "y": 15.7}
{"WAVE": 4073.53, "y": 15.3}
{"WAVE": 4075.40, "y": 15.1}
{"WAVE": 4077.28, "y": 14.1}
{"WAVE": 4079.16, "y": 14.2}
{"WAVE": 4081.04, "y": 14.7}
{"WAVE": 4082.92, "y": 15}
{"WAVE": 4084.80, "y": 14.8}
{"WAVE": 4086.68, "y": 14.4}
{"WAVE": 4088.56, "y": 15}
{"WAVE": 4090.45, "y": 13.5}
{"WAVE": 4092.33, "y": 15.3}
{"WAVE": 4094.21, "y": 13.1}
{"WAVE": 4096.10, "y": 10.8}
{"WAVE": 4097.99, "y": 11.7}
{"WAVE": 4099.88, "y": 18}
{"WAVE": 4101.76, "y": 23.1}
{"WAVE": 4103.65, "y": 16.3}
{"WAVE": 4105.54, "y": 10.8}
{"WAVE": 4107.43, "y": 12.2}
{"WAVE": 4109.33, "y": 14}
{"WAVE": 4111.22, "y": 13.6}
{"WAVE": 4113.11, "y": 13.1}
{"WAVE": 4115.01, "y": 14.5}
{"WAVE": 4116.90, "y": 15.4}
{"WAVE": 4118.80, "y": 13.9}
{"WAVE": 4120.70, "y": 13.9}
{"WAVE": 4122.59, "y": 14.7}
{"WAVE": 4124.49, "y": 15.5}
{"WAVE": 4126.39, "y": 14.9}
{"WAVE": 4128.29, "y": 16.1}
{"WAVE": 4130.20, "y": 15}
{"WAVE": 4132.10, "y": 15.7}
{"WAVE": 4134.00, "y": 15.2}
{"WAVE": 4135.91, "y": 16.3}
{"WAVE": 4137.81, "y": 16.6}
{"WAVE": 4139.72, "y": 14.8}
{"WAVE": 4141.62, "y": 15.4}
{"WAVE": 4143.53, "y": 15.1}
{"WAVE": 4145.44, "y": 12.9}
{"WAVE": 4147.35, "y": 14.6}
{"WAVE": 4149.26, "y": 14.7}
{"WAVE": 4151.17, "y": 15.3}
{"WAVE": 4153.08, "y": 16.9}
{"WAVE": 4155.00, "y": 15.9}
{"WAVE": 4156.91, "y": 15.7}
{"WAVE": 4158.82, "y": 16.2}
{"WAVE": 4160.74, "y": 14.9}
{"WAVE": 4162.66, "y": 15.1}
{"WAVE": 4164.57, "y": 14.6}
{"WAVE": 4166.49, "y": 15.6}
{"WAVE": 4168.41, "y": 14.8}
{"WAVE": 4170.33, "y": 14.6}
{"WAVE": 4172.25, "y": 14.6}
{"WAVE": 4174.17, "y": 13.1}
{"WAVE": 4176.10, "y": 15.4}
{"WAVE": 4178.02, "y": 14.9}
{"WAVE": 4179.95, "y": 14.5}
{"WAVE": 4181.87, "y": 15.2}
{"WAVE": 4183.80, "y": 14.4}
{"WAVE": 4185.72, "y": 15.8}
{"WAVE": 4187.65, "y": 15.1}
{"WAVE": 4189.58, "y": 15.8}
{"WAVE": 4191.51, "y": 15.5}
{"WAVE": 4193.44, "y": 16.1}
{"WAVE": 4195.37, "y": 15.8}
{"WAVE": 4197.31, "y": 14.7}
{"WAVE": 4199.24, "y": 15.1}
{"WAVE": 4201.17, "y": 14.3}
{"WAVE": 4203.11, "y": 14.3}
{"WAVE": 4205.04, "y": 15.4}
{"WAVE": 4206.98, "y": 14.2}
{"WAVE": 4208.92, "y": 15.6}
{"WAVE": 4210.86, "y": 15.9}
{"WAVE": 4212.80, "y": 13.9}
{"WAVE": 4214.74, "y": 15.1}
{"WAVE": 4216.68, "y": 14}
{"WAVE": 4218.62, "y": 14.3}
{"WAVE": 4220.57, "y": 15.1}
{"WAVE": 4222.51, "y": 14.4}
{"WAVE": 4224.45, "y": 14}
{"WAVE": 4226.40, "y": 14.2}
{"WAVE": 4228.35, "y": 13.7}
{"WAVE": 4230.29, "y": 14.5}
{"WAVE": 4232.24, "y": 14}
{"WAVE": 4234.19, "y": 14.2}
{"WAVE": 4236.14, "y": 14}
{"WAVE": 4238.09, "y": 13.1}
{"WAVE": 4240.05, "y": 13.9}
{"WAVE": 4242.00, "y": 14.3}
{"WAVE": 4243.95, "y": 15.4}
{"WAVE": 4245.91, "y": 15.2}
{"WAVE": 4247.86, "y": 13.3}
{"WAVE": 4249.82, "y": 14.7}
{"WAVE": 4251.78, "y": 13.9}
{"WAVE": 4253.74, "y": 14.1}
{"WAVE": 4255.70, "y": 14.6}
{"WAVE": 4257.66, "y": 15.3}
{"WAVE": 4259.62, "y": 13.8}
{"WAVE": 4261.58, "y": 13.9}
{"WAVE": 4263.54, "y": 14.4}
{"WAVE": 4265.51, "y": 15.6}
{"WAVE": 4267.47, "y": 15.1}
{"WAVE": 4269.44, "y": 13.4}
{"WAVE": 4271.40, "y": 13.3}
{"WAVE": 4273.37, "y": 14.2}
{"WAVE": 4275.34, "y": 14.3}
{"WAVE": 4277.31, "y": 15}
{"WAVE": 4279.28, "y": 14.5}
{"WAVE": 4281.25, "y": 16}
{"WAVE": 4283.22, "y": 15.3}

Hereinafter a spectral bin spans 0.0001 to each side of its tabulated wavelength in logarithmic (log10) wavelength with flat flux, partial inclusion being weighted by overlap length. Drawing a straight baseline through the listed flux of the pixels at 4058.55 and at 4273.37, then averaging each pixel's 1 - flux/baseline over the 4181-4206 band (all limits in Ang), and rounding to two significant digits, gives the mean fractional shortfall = -0.040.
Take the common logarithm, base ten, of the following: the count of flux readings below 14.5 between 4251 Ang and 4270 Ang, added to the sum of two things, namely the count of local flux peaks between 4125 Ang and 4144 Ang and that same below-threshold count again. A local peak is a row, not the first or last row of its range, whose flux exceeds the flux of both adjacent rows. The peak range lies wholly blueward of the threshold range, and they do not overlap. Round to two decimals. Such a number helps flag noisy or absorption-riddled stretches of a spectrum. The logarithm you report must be 1.20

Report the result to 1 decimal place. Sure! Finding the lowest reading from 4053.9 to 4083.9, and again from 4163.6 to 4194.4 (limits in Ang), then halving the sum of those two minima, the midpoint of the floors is 13.6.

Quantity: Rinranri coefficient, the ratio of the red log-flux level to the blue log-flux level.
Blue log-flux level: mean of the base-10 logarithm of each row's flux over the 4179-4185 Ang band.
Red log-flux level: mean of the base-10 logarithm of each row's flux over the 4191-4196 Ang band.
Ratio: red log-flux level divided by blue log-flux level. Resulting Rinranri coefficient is 1.03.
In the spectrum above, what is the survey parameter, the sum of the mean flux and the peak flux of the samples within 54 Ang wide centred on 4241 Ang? 30.0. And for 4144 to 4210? 31.9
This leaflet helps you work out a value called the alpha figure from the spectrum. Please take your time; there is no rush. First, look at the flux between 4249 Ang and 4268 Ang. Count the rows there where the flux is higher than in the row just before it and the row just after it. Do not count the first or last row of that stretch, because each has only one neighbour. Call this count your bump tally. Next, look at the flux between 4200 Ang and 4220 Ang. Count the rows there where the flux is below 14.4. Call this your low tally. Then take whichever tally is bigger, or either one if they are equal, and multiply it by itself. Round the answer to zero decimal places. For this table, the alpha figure 36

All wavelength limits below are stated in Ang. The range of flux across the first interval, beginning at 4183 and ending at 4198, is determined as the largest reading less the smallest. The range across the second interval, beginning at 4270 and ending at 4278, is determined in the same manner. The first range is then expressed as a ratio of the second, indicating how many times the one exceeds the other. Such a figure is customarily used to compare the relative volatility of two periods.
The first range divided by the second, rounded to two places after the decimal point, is 1.00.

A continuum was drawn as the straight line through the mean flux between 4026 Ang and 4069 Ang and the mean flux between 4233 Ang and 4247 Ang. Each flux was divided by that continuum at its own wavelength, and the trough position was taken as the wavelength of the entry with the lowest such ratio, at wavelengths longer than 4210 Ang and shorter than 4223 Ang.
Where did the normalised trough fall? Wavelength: 4212.80 Ang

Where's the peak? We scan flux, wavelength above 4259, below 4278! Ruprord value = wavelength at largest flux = 4265.51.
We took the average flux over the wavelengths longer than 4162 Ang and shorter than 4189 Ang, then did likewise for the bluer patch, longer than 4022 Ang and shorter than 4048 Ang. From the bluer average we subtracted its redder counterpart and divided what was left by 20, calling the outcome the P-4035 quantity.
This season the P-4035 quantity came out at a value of 0.062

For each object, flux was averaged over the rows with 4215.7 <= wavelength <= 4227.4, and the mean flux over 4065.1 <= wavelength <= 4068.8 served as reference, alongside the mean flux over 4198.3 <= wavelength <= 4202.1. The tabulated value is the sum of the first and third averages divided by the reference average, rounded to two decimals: 1.87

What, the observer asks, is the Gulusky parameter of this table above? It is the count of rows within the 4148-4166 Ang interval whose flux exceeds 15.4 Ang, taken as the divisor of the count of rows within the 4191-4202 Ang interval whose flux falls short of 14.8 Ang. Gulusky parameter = 0.50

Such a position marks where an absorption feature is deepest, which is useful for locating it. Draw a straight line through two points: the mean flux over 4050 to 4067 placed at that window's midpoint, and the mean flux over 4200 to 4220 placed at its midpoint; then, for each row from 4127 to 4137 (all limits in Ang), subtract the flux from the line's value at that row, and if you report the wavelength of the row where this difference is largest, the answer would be 4130.20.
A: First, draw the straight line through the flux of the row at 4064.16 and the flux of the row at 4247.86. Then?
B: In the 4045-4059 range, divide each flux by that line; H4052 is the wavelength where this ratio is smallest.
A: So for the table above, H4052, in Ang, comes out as 4045.49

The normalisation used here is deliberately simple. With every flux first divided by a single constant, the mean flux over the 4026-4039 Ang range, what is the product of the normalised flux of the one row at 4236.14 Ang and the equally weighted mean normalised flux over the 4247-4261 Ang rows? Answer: 0.76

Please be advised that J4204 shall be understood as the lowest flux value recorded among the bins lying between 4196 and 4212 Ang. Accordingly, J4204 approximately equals 14.2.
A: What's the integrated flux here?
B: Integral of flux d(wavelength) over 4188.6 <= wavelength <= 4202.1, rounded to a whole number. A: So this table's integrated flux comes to 207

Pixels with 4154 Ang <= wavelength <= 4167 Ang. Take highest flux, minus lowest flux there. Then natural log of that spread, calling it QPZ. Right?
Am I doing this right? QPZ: 0.47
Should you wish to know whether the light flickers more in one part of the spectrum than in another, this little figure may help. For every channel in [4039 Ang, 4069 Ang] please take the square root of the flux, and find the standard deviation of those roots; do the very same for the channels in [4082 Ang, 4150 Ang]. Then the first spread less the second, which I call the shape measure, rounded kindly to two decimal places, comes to -0.18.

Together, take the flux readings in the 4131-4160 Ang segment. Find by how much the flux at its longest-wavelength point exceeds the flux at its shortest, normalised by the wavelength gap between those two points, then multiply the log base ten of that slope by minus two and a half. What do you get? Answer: 4.3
